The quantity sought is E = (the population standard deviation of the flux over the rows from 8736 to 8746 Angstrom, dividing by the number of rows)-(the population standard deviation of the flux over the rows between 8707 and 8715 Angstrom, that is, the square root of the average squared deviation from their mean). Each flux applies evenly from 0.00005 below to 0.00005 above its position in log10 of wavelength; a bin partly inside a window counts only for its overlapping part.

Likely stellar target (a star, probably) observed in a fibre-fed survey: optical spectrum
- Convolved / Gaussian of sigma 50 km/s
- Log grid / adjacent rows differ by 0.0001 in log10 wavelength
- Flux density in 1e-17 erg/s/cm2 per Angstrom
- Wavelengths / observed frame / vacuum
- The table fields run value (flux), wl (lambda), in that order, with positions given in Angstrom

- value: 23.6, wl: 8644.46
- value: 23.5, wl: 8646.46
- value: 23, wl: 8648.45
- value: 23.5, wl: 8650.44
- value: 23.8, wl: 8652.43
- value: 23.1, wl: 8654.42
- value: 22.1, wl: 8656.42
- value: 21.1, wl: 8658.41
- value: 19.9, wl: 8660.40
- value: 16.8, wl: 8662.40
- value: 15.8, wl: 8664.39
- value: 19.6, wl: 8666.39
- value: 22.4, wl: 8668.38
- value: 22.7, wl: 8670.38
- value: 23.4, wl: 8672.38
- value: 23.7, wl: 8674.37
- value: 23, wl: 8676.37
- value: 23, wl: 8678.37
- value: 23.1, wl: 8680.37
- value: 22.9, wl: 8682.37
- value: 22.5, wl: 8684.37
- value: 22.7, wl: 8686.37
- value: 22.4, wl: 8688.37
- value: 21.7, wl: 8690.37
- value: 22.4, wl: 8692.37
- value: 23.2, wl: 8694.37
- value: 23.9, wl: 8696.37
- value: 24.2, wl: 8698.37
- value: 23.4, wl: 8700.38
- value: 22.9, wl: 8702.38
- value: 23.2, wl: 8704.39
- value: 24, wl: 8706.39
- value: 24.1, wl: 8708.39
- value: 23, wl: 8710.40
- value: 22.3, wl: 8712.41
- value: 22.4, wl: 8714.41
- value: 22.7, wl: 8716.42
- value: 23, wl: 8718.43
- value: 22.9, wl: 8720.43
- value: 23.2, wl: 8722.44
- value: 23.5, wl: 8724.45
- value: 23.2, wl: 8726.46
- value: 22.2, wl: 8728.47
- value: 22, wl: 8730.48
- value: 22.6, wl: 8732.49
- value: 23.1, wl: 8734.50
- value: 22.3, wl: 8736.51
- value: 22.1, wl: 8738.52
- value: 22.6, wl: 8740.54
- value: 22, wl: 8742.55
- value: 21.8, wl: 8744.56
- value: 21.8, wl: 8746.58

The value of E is -0.44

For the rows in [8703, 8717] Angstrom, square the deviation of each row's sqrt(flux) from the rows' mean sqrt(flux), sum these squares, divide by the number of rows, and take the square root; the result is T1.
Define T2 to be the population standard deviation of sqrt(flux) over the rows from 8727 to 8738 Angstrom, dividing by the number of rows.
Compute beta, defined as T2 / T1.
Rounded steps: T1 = 0.069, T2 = 0.040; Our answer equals 0.6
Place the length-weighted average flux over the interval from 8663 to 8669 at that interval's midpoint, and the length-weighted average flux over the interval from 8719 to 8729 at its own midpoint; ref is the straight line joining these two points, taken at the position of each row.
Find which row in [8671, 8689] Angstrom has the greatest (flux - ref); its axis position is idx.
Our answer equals 8674.37 Angstrom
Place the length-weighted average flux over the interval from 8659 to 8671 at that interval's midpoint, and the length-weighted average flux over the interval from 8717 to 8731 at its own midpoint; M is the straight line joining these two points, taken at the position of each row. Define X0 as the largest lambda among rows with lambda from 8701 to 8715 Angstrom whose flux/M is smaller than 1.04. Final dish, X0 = 8714.41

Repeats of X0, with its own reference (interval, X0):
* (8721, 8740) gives 8738.52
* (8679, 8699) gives 8690.37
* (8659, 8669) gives 8666.39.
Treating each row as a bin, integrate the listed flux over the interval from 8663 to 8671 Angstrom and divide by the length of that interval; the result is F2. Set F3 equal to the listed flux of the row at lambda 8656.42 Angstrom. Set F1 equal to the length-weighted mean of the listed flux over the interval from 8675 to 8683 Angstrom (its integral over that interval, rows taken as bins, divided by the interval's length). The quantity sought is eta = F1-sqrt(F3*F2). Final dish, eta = 2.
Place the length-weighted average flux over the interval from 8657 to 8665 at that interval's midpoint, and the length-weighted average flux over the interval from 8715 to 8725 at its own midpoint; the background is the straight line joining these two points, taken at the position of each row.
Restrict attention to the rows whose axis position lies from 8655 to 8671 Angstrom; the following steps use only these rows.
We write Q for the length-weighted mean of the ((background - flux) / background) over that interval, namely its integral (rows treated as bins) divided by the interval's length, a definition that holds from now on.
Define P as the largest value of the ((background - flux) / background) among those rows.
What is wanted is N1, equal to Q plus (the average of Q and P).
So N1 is -0.01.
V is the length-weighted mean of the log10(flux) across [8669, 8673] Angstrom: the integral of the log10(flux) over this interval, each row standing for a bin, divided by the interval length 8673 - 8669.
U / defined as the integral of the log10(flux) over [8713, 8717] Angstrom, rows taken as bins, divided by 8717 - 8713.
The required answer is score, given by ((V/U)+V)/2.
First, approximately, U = 1.35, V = 1.358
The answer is 1.18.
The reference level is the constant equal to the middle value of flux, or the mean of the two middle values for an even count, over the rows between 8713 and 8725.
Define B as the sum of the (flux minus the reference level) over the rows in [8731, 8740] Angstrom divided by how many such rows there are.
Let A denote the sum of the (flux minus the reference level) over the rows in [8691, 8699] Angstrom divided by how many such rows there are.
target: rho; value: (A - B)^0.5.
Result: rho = 0.95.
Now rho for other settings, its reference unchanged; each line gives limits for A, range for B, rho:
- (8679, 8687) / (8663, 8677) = 1.13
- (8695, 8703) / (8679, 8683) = 0.77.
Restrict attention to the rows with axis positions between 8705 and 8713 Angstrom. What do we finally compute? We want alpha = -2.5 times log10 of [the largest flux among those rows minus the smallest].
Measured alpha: -0.6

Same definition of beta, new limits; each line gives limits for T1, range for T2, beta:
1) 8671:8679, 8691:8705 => 1.9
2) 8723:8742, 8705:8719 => 1.3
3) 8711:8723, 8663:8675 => 9.4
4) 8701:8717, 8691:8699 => 1.1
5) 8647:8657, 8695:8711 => 0.8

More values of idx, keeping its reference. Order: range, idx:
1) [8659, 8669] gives 8668.38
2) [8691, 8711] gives 8698.37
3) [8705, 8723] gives 8706.39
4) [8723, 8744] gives 8724.45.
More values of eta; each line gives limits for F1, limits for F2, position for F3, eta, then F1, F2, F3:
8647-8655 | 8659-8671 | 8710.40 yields 2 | 23.4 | 19.5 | 23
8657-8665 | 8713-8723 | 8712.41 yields -4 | 18.7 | 22.8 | 22.3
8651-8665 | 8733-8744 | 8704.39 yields -2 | 20.6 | 22.4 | 23.2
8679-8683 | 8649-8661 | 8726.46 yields 0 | 23.0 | 22.4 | 23.2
